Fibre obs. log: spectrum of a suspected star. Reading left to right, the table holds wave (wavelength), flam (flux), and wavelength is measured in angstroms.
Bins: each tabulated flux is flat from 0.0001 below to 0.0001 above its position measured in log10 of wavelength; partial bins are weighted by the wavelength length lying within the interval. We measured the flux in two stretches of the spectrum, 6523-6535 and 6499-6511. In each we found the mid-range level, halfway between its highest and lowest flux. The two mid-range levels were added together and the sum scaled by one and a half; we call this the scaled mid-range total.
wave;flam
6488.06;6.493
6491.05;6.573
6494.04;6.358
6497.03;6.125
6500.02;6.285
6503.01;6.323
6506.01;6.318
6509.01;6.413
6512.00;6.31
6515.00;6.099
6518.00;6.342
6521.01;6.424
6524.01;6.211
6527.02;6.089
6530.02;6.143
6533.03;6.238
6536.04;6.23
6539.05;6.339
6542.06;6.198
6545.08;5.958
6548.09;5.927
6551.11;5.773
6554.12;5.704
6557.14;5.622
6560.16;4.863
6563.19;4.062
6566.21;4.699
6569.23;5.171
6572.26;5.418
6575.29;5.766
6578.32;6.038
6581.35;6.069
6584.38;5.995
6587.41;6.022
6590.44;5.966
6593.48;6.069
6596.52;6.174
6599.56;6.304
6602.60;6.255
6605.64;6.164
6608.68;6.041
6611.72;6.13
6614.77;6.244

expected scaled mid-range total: 18.8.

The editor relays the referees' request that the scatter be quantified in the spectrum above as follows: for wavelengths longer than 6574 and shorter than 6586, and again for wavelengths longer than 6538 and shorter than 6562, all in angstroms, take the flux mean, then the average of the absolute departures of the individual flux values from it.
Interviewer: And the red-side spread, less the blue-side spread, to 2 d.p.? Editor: -0.21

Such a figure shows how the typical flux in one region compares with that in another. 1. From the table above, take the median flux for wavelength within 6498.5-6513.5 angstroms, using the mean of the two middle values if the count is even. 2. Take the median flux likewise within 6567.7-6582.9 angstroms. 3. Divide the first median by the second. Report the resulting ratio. 1.10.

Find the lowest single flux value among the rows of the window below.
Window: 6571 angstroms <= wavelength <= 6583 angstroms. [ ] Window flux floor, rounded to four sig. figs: 5.418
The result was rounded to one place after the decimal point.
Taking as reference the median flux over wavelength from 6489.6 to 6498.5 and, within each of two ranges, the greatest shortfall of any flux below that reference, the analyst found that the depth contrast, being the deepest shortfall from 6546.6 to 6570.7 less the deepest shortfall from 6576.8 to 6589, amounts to 1.9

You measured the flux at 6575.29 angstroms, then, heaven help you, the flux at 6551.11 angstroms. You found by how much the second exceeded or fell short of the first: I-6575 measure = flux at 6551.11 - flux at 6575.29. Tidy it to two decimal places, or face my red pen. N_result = 0.01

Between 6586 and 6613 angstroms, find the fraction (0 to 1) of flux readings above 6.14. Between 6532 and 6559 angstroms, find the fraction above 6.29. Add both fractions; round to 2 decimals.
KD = 0.56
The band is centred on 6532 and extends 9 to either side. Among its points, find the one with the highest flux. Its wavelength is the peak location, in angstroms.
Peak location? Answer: 6539.05 angstroms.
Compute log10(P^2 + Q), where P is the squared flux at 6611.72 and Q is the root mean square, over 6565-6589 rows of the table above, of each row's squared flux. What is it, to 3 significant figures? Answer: 3.16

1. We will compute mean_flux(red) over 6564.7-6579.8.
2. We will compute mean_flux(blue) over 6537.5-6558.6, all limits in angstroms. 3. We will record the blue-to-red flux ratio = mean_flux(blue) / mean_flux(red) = 1.095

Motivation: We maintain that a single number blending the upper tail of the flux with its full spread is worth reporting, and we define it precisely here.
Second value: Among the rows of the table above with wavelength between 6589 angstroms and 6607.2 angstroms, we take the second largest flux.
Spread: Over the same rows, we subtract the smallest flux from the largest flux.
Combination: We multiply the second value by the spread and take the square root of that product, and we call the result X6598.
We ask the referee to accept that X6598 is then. 1.45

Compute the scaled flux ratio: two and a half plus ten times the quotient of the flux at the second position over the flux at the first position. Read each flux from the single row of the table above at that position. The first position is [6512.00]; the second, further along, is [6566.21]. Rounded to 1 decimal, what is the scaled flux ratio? 9.9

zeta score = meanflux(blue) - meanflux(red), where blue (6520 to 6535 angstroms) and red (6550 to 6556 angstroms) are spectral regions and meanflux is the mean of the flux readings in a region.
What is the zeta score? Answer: 0.48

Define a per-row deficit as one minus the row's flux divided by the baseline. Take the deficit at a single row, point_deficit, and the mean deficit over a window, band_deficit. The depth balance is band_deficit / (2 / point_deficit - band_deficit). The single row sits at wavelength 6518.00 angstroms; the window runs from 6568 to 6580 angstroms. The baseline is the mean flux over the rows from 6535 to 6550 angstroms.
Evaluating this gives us -0.0015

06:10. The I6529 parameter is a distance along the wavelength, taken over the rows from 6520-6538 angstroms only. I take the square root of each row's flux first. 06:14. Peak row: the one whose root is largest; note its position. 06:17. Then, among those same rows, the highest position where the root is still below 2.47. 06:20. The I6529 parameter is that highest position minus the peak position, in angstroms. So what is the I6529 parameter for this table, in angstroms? 6.0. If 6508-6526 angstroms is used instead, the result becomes -6.0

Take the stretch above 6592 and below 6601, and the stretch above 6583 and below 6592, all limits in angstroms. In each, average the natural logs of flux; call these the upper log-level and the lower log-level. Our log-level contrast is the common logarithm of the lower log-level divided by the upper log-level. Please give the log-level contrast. -0.01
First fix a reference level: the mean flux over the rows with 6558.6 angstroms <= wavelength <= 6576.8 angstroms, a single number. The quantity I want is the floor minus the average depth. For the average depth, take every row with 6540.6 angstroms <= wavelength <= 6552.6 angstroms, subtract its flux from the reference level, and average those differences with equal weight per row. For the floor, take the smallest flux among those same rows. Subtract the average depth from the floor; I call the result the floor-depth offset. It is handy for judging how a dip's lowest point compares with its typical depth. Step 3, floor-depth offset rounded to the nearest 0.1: 6.7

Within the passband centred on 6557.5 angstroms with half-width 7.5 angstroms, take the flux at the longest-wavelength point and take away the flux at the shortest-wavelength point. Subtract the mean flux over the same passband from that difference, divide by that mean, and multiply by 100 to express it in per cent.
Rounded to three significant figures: -133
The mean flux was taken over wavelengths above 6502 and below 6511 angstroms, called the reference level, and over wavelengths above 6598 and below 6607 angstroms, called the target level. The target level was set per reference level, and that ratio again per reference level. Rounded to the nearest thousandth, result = 0.155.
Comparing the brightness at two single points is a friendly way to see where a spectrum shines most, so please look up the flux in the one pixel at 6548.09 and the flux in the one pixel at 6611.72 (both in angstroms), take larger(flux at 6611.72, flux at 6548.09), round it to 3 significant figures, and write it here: 6.13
